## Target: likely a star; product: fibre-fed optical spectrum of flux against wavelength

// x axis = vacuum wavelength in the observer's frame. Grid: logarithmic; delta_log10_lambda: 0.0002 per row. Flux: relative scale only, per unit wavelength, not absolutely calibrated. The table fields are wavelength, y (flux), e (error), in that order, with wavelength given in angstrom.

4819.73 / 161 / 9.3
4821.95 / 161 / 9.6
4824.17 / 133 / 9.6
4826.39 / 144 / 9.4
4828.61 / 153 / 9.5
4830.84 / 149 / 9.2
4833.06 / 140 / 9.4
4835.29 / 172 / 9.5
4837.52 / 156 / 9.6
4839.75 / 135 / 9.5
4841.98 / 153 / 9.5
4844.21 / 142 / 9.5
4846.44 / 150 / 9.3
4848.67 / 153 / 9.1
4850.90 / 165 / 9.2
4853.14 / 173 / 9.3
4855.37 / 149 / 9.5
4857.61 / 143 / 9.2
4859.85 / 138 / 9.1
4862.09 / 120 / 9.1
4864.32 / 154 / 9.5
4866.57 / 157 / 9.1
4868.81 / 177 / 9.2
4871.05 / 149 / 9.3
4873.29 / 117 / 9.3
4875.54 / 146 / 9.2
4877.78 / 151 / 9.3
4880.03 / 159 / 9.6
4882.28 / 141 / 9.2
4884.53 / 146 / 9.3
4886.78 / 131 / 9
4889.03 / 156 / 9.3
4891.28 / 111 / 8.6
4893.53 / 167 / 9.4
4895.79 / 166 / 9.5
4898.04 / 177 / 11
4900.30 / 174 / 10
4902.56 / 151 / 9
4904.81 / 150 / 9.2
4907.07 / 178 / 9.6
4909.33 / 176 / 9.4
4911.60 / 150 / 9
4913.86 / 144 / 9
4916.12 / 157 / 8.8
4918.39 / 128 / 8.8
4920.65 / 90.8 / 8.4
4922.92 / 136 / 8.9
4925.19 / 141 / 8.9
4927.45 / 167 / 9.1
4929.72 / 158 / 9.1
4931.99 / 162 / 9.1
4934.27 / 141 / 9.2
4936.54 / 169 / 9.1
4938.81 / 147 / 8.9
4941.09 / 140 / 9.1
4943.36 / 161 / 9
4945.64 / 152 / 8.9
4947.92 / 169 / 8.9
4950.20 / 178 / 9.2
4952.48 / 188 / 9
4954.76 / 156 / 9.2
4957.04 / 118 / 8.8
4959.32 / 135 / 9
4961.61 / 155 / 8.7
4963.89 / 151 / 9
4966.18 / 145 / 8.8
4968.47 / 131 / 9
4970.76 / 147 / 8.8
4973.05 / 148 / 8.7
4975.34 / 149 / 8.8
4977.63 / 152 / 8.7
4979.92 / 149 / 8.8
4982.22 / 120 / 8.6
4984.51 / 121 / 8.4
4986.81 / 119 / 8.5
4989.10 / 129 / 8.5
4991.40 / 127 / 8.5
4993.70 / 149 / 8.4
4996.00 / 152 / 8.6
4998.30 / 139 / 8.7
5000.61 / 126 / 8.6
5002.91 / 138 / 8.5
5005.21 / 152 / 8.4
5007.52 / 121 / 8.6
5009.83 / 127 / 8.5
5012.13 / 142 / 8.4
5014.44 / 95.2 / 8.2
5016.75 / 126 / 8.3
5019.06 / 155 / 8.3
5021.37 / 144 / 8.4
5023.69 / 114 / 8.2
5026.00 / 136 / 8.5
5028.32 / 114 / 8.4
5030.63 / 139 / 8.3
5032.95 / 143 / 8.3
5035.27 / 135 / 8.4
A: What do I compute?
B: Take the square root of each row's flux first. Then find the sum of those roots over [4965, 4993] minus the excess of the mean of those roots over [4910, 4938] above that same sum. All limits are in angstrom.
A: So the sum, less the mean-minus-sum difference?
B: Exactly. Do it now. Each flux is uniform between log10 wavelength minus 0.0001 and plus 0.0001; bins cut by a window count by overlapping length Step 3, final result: 268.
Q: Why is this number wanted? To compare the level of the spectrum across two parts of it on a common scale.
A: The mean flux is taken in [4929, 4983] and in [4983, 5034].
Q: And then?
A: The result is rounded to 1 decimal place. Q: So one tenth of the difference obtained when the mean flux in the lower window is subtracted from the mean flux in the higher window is -1.9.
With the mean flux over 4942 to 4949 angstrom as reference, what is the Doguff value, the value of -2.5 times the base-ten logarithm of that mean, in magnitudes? -5.51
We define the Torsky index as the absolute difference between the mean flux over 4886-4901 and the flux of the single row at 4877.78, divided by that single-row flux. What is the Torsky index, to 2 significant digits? 0.024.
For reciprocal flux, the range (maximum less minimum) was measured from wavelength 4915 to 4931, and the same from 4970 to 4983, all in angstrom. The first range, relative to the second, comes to 2.9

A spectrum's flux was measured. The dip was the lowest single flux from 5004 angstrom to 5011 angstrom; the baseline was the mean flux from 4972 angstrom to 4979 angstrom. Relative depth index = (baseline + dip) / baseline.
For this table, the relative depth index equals 1.81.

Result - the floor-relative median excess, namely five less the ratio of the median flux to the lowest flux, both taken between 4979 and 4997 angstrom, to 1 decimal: 3.9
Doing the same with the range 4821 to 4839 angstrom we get 3.9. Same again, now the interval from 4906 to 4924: 3.4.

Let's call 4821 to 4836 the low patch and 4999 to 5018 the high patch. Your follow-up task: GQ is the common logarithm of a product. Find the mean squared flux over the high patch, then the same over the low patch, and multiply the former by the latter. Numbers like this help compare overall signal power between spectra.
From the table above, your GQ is 8.58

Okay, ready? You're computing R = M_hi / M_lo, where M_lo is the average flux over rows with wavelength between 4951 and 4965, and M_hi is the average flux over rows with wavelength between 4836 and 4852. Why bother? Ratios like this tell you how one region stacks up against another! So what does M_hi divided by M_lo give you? 1.00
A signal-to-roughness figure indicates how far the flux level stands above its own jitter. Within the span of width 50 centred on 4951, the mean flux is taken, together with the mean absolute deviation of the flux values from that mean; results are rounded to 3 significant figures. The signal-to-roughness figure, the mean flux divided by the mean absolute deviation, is 12.7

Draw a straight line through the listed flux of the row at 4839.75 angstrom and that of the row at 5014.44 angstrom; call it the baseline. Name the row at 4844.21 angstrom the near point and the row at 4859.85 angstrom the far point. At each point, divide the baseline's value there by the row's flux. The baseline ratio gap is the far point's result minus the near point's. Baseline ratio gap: 0.00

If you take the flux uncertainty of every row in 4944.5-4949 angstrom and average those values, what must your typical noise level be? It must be 8.9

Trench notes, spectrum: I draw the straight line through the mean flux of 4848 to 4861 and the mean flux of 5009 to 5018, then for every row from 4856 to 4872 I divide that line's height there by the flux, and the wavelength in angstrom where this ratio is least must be 4868.81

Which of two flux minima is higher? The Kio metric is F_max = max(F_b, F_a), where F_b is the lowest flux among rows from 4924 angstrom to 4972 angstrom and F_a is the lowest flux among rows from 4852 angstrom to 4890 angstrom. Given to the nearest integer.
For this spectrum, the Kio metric 118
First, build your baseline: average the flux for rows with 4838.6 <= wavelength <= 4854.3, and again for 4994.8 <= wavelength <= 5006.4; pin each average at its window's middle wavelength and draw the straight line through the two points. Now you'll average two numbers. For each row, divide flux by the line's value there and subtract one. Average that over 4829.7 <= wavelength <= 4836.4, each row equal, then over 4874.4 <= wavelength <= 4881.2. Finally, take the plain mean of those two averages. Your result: 0.00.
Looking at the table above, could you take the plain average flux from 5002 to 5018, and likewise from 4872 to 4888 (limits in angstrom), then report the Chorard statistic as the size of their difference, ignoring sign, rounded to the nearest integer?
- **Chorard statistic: 13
